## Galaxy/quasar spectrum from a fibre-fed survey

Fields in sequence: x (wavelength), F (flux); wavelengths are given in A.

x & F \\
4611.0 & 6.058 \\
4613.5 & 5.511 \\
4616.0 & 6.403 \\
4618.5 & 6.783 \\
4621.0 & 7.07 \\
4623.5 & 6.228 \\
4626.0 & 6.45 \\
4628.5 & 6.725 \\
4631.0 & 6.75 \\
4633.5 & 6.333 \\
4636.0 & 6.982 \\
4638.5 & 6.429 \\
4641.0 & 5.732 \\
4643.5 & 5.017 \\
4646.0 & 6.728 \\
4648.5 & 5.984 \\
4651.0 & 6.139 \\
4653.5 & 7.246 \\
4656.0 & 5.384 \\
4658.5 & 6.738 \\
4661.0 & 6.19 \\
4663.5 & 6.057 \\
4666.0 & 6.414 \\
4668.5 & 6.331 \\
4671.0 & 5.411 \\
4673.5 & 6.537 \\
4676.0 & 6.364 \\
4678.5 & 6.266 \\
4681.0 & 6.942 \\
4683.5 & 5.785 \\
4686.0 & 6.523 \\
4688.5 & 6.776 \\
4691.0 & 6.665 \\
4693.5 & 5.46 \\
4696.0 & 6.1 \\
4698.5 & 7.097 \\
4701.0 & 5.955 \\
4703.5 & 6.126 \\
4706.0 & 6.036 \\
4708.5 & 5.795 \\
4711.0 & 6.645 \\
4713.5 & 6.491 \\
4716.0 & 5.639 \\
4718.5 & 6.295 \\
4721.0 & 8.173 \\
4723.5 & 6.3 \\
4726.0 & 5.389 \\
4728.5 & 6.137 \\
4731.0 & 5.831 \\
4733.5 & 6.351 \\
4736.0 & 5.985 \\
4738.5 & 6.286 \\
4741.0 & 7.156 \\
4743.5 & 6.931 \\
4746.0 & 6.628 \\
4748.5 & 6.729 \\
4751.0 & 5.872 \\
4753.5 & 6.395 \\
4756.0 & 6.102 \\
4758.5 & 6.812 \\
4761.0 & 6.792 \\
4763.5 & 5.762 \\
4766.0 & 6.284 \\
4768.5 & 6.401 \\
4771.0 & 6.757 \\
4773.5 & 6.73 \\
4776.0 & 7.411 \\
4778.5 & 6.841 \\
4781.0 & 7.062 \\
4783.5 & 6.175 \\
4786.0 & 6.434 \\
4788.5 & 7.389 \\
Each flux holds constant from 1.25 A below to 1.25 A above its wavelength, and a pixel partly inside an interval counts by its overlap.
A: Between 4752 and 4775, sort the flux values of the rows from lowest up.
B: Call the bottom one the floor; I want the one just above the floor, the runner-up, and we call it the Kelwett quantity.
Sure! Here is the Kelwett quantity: 6.102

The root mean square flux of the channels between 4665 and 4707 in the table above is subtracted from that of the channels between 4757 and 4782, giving 0.40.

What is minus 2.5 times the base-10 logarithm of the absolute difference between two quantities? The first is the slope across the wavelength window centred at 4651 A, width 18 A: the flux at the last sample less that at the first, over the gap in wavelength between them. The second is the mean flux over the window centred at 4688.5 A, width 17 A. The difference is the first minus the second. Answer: -1.98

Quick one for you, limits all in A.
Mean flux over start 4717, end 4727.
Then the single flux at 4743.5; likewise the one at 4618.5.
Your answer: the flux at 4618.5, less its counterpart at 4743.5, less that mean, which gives -6.69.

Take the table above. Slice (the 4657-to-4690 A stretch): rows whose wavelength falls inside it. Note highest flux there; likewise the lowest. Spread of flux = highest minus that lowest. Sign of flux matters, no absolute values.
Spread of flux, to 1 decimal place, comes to 1.5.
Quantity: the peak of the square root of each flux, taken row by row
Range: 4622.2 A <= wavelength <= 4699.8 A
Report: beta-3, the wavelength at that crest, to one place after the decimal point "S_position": 4653.5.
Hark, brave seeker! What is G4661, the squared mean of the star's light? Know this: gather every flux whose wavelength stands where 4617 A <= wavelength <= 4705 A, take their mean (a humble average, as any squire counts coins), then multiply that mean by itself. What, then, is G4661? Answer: 40.1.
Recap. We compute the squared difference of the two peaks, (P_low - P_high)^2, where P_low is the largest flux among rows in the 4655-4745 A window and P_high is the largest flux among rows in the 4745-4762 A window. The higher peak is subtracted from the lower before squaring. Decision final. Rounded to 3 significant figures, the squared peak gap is 1.85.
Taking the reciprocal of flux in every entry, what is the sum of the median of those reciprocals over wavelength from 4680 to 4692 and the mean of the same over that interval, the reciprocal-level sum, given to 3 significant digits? 0.304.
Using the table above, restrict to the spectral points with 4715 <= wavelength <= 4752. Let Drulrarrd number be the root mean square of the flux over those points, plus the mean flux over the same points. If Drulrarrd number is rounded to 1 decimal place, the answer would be 12.8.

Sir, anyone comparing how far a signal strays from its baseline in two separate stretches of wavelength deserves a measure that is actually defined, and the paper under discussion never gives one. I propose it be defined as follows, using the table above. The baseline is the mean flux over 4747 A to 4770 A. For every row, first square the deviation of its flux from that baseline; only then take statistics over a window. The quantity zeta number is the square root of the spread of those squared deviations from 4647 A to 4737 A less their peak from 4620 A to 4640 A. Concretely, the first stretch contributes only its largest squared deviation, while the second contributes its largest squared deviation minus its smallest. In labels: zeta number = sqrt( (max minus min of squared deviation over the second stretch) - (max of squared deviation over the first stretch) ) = 1.67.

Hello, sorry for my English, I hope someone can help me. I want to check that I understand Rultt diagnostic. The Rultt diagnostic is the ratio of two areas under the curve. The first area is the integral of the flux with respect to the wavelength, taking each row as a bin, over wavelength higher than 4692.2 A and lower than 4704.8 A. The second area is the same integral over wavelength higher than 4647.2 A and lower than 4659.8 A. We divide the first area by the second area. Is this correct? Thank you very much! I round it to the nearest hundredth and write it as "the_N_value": 0.98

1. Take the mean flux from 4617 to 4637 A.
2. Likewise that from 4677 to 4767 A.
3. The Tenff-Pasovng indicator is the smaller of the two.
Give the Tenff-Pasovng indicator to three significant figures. 6.35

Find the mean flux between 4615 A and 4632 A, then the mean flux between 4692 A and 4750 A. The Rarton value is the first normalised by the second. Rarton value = 1.05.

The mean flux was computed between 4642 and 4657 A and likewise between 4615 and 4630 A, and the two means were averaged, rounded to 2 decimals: 6.35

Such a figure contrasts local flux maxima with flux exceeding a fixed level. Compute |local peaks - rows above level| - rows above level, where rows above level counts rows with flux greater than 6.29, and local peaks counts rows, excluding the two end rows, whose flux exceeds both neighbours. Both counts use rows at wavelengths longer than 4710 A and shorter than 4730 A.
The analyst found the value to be -1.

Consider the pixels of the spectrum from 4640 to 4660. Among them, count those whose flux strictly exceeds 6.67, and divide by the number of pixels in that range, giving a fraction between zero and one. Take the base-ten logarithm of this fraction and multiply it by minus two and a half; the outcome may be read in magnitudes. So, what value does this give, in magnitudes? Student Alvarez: 1.06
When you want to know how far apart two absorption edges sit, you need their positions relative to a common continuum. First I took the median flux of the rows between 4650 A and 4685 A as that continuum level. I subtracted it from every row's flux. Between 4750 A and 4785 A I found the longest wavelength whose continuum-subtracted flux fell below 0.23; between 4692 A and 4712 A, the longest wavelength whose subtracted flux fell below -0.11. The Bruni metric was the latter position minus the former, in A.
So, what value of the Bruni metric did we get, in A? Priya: -75.0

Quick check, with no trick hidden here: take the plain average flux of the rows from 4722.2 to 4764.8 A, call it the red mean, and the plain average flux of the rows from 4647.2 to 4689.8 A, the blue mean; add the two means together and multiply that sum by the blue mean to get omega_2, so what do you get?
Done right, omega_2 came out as 79.5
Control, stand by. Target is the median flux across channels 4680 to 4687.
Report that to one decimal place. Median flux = 6.5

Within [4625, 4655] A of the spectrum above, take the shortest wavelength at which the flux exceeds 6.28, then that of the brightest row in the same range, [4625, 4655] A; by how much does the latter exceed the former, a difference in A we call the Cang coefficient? 27.5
